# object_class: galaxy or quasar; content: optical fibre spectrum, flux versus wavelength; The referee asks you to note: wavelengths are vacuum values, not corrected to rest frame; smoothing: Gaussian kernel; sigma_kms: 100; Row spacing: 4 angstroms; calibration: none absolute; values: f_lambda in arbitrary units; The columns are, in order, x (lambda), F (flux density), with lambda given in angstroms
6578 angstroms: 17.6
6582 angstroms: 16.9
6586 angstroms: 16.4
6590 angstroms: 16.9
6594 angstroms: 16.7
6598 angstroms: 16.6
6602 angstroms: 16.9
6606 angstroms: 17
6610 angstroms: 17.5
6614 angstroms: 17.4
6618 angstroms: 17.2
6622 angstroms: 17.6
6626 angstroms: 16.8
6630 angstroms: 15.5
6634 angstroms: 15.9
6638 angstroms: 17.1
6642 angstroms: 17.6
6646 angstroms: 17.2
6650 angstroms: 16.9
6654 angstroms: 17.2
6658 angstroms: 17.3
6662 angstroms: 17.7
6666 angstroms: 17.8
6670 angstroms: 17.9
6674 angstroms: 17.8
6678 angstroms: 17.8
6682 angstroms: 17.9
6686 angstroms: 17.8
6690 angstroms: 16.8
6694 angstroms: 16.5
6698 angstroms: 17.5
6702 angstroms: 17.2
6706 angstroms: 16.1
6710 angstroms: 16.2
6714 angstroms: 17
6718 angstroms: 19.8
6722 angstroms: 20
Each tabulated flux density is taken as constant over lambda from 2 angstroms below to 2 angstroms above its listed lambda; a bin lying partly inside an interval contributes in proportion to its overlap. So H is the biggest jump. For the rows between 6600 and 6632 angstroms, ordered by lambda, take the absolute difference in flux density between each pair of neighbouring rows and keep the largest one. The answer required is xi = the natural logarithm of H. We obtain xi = 0.3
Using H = 1.3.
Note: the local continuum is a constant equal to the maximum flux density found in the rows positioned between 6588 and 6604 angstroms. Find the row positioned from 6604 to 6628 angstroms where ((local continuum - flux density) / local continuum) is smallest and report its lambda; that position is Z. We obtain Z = 6622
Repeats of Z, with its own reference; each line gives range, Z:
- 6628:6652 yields 6642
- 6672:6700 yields 6682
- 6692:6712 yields 6698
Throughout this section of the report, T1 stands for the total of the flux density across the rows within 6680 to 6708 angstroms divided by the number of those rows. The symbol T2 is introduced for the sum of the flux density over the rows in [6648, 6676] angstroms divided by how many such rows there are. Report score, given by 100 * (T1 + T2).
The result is 3463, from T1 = 17.1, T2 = 17.5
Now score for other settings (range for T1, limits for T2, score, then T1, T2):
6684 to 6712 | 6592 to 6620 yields 3391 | 16.9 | 17.0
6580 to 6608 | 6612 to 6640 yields 3356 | 16.8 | 16.8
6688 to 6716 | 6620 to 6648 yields 3357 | 16.8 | 16.8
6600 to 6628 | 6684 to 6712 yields 3407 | 17.2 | 16.9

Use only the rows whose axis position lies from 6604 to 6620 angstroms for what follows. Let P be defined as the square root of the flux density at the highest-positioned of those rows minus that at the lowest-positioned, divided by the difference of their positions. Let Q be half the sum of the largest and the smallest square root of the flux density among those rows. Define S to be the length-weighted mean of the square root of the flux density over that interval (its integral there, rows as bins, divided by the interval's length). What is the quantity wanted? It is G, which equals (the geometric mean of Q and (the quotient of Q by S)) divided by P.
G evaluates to 1011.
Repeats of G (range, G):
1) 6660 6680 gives 2769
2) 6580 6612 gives 786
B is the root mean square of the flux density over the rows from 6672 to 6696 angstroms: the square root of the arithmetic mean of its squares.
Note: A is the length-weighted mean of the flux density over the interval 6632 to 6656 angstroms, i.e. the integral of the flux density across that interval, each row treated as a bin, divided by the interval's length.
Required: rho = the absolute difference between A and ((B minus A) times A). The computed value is 9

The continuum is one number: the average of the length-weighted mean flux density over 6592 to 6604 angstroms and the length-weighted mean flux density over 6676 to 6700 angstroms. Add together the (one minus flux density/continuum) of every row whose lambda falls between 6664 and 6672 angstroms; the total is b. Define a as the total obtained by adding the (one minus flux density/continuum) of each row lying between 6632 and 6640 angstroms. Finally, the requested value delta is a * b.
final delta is -0.0061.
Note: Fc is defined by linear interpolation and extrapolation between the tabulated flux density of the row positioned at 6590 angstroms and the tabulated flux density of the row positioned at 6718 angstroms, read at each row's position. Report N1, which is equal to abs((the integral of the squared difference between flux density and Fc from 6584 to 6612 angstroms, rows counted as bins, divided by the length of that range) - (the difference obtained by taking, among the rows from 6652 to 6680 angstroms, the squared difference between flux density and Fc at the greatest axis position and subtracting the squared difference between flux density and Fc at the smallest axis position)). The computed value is 0.2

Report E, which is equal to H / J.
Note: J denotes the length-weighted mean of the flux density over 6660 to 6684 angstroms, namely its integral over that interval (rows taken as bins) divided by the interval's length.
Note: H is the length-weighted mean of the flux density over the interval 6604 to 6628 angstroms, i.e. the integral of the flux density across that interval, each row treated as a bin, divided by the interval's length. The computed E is 0.97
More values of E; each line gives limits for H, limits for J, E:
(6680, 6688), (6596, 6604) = 1.07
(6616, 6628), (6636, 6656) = 1.00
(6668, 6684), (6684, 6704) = 1.04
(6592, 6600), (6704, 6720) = 0.96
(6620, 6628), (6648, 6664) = 1.00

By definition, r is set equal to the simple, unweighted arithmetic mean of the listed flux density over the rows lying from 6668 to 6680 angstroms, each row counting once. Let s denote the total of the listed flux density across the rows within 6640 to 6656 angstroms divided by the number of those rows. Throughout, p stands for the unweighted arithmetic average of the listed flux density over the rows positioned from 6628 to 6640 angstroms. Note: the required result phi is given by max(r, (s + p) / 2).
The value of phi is 17.8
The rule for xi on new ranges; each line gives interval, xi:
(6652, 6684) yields -0.9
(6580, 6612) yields -0.7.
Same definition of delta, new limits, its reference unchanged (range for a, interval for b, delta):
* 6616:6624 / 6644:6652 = 0.0000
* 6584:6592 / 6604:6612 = -0.0011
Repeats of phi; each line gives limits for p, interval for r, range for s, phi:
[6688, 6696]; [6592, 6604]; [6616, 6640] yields 16.7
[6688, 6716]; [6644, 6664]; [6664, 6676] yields 17.3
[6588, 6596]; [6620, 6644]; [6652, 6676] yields 17.2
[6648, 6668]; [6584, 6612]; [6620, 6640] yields 17.0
